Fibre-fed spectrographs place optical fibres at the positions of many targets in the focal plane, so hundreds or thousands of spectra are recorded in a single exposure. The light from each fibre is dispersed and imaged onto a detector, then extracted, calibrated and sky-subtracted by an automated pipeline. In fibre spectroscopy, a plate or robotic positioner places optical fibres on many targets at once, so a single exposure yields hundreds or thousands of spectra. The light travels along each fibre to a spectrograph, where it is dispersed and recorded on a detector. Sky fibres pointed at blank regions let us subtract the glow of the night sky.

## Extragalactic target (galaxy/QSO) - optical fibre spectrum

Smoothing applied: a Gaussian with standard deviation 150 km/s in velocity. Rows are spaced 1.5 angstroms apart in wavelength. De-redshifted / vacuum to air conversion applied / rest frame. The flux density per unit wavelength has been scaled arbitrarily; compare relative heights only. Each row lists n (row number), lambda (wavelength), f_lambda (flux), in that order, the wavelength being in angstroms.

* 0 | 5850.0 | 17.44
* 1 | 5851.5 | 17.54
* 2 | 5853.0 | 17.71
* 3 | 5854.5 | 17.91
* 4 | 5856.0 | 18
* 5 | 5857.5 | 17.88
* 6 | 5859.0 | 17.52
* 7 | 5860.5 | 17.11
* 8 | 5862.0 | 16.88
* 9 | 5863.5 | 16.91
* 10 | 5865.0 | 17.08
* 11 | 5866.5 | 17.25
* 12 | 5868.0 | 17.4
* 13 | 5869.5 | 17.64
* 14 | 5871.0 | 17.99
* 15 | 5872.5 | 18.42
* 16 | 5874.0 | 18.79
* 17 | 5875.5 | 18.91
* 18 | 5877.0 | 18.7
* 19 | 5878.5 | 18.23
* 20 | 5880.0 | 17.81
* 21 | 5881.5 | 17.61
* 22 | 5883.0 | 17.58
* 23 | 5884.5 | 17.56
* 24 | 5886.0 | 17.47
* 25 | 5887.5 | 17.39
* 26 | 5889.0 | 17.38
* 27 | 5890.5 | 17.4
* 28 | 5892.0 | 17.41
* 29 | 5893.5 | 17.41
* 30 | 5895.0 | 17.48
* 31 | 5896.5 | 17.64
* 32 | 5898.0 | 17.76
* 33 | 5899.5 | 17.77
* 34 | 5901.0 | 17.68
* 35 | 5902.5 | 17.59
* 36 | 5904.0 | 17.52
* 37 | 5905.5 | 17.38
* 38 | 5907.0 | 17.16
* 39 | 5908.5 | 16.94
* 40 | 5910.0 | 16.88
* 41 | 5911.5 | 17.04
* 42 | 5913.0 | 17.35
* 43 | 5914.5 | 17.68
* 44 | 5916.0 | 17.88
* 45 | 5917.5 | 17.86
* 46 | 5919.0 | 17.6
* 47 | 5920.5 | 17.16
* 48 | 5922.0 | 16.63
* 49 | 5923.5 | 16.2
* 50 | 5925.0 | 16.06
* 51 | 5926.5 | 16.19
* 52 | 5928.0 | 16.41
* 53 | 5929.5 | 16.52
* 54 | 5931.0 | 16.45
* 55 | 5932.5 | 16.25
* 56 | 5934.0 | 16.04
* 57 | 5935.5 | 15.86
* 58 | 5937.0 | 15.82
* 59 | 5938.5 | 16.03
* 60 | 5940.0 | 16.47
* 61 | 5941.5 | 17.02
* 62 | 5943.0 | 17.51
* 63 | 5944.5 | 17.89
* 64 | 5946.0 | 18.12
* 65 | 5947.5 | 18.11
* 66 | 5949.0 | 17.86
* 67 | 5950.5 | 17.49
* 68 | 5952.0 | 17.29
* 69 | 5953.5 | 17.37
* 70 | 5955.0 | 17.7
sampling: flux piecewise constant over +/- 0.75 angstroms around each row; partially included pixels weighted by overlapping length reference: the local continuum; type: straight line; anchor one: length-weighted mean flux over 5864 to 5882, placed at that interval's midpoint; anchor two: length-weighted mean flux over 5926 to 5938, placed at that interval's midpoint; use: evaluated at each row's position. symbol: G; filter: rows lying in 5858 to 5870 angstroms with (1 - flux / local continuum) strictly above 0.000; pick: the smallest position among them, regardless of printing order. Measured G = 5859.0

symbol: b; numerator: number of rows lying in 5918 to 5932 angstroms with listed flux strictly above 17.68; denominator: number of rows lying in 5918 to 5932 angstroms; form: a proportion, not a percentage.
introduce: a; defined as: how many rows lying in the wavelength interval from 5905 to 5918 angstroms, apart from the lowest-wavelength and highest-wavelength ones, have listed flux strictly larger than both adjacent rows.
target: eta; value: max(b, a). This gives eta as 1.00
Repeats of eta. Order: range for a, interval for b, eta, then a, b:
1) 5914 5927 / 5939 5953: 1.00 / 1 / 0.44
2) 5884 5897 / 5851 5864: 0.44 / 0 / 0.44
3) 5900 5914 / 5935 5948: 0.33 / 0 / 0.33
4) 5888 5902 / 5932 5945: 1.00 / 1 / 0.11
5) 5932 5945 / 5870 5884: 0.78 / 0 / 0.78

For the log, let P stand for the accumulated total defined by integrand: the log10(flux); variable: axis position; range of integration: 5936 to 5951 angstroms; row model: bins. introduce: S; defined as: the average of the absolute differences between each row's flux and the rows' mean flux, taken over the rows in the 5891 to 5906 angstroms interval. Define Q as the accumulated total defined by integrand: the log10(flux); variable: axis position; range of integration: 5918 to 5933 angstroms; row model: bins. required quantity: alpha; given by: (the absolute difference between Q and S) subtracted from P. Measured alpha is 0.36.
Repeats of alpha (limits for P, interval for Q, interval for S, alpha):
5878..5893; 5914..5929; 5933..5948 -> 1.08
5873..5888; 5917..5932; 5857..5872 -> 0.82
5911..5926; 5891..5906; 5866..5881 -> 0.33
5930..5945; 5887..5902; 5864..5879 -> 0.17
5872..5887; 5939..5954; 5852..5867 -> 0.60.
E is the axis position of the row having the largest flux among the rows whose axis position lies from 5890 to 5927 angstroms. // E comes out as 5916.0 angstroms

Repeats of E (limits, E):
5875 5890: 5875.5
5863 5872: 5871.0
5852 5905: 5875.5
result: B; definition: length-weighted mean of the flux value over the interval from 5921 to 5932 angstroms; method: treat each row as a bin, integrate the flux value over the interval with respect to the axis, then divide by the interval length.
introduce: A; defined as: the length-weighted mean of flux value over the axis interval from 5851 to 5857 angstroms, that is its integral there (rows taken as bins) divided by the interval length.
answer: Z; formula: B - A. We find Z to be -1.4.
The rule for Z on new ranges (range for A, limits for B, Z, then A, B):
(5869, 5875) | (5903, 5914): -1.1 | 18.3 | 17.2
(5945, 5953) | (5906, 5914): -0.7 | 17.8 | 17.1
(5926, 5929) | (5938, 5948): 1.0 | 16.3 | 17.3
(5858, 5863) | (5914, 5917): 0.6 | 17.2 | 17.8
